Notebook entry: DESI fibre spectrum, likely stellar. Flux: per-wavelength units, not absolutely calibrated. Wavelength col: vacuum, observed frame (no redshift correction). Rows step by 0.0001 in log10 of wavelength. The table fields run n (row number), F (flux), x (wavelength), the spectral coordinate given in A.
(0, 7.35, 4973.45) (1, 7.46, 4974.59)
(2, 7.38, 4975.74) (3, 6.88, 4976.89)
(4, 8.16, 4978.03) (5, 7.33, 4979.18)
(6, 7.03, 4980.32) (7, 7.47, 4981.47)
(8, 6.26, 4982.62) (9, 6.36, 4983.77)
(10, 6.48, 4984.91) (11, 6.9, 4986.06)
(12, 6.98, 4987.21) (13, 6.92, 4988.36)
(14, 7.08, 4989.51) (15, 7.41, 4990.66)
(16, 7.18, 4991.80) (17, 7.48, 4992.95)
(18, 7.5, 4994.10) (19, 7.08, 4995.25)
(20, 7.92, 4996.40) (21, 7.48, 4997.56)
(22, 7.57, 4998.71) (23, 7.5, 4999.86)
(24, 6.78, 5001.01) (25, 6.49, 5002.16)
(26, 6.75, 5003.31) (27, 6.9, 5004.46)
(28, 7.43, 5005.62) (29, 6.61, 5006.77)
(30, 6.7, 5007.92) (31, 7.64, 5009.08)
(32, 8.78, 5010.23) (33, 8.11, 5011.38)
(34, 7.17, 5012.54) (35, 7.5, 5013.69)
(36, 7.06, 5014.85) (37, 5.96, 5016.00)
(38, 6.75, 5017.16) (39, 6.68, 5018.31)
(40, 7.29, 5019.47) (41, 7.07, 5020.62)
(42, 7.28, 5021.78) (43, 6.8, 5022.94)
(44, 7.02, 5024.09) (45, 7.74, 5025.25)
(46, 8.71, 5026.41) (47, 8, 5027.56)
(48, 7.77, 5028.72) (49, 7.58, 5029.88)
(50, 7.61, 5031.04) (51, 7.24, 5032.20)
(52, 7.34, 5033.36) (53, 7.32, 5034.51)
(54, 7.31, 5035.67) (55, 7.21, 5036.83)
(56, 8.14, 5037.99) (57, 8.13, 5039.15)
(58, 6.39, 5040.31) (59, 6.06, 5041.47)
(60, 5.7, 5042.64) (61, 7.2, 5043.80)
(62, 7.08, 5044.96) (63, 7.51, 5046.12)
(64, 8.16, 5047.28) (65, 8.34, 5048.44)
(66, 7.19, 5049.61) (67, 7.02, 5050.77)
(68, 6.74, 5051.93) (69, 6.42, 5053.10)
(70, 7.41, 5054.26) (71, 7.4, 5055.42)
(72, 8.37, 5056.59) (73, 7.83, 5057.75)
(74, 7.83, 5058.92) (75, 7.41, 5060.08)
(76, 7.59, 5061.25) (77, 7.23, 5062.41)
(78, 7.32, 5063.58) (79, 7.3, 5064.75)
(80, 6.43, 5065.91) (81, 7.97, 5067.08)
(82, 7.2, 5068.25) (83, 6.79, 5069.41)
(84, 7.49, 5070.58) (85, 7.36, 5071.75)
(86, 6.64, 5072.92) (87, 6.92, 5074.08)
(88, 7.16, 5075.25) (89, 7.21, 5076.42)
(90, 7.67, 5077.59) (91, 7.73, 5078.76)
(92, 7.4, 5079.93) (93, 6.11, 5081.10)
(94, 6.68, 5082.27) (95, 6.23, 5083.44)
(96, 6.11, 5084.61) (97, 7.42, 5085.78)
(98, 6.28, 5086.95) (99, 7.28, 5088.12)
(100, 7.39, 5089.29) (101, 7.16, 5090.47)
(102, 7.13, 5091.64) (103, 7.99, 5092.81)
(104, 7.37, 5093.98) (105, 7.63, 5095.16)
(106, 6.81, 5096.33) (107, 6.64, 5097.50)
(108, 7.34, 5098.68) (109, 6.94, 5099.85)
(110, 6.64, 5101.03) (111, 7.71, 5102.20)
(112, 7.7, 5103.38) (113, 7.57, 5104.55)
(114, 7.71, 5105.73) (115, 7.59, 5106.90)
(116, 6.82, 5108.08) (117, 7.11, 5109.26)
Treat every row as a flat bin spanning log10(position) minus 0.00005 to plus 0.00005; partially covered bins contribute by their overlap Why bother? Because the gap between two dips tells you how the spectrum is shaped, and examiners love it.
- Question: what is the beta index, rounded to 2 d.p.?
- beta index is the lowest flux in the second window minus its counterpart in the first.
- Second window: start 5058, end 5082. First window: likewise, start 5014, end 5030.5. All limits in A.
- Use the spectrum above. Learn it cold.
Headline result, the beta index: 0.15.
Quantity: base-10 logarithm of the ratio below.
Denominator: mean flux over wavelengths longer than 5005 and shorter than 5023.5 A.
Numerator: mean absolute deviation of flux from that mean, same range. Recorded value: -1.180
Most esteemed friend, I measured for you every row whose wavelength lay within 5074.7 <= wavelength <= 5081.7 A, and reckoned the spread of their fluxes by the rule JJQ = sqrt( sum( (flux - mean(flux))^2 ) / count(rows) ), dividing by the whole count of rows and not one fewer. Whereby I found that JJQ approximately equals 0.54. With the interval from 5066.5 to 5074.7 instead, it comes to 0.42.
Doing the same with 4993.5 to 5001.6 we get 0.34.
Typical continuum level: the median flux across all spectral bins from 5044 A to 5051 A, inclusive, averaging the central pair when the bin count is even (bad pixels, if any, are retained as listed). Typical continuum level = 7.35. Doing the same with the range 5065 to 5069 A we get 7.20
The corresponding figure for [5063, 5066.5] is 7.30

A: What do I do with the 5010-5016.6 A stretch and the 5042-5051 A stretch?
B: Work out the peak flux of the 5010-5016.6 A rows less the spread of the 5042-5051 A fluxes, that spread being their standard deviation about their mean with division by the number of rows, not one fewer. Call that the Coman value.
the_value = 8.0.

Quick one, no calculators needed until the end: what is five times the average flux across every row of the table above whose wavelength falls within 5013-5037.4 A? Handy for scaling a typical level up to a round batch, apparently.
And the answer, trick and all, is 36.5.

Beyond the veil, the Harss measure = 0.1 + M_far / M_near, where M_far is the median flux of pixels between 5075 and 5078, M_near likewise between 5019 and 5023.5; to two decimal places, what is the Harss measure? 1.10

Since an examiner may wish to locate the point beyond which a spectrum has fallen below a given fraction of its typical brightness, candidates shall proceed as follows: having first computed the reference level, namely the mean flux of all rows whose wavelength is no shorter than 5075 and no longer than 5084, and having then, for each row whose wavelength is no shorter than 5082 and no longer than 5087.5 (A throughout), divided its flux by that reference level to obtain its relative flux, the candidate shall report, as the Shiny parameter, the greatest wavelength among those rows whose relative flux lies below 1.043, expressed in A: 5086.95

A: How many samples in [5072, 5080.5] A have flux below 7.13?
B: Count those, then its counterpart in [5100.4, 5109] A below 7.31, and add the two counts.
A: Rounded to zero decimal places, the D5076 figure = 4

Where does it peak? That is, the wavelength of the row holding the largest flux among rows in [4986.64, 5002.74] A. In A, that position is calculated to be 4996.40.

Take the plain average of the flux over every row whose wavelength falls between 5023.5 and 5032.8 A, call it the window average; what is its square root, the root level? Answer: 2.78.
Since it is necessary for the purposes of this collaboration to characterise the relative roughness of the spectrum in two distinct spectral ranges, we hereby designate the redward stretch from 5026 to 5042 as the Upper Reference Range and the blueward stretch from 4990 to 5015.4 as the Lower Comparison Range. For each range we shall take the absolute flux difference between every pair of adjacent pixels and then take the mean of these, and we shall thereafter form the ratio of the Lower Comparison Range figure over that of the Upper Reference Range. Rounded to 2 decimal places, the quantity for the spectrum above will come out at 1.26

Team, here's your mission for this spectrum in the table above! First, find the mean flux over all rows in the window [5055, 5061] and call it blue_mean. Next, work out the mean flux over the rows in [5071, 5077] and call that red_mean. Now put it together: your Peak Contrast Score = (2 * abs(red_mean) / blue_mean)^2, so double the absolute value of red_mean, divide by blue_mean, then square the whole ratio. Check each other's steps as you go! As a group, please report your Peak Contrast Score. 3.3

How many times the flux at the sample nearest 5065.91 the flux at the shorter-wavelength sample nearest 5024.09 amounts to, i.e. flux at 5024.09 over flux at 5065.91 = 1.09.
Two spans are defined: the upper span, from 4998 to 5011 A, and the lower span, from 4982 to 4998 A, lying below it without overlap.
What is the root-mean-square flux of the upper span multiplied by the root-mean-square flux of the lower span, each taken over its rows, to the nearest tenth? 51.2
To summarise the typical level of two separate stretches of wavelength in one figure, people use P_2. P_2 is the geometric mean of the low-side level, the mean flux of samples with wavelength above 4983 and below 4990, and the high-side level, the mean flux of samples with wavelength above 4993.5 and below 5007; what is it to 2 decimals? 6.97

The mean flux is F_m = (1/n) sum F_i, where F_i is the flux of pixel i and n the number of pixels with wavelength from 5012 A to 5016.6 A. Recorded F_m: 6.92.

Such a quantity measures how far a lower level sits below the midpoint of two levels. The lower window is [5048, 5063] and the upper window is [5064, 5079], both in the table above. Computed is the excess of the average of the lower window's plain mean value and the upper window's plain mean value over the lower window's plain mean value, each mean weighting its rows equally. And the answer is -0.11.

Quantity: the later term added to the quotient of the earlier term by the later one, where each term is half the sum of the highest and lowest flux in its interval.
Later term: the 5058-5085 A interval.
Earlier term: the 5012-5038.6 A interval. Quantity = 8.082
